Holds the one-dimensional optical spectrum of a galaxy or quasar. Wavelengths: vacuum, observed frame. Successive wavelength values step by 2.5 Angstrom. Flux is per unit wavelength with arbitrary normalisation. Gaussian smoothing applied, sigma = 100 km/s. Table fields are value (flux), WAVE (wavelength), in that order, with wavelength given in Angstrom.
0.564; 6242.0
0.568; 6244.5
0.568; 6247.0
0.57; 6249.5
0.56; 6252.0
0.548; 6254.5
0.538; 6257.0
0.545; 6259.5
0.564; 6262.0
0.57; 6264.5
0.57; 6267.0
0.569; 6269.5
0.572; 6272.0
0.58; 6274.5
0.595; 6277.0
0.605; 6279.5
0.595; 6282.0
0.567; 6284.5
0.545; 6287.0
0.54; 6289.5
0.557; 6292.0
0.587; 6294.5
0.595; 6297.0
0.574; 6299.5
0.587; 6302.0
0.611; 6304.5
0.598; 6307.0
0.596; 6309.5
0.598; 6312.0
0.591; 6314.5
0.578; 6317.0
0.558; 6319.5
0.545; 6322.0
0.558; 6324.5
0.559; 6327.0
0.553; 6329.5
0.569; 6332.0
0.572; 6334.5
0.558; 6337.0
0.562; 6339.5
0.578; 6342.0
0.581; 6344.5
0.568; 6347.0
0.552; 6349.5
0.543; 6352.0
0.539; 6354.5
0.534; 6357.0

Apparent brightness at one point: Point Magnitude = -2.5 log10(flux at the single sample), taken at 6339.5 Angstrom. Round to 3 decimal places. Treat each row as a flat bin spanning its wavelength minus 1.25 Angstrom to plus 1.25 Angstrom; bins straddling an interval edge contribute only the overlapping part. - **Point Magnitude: 0.626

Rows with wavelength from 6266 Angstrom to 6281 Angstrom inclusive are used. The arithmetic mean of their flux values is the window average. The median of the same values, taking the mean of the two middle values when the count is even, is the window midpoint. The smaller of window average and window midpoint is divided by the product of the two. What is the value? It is 1.72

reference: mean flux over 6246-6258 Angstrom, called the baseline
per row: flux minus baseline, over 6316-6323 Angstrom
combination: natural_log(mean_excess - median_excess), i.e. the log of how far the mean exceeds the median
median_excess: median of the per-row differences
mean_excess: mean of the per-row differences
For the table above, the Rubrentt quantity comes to -6.1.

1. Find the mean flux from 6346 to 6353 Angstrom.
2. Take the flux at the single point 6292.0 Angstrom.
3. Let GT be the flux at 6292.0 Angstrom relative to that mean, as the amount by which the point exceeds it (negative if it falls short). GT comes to 0.00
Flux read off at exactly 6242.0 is 0.564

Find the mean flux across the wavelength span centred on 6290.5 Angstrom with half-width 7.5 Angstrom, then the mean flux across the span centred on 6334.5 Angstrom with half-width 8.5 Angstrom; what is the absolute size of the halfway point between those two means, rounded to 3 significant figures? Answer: 0.565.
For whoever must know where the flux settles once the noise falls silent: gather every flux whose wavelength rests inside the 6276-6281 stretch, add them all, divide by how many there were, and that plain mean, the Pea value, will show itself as 0.600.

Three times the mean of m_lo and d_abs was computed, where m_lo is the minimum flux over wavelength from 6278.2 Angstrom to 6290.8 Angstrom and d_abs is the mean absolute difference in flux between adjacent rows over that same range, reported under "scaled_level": 0.834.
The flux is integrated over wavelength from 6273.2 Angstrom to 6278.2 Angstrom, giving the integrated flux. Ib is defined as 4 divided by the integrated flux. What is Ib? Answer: 1.36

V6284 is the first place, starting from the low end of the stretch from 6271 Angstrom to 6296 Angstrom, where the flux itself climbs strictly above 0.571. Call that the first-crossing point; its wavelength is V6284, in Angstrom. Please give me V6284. 6272.0 Angstrom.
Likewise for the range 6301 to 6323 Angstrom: 6302.0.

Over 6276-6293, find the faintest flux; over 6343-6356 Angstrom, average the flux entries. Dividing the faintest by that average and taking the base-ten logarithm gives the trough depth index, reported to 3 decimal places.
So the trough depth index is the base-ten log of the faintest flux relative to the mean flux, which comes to -0.013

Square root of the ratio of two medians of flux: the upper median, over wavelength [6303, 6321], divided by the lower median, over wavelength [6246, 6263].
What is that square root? 1.03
